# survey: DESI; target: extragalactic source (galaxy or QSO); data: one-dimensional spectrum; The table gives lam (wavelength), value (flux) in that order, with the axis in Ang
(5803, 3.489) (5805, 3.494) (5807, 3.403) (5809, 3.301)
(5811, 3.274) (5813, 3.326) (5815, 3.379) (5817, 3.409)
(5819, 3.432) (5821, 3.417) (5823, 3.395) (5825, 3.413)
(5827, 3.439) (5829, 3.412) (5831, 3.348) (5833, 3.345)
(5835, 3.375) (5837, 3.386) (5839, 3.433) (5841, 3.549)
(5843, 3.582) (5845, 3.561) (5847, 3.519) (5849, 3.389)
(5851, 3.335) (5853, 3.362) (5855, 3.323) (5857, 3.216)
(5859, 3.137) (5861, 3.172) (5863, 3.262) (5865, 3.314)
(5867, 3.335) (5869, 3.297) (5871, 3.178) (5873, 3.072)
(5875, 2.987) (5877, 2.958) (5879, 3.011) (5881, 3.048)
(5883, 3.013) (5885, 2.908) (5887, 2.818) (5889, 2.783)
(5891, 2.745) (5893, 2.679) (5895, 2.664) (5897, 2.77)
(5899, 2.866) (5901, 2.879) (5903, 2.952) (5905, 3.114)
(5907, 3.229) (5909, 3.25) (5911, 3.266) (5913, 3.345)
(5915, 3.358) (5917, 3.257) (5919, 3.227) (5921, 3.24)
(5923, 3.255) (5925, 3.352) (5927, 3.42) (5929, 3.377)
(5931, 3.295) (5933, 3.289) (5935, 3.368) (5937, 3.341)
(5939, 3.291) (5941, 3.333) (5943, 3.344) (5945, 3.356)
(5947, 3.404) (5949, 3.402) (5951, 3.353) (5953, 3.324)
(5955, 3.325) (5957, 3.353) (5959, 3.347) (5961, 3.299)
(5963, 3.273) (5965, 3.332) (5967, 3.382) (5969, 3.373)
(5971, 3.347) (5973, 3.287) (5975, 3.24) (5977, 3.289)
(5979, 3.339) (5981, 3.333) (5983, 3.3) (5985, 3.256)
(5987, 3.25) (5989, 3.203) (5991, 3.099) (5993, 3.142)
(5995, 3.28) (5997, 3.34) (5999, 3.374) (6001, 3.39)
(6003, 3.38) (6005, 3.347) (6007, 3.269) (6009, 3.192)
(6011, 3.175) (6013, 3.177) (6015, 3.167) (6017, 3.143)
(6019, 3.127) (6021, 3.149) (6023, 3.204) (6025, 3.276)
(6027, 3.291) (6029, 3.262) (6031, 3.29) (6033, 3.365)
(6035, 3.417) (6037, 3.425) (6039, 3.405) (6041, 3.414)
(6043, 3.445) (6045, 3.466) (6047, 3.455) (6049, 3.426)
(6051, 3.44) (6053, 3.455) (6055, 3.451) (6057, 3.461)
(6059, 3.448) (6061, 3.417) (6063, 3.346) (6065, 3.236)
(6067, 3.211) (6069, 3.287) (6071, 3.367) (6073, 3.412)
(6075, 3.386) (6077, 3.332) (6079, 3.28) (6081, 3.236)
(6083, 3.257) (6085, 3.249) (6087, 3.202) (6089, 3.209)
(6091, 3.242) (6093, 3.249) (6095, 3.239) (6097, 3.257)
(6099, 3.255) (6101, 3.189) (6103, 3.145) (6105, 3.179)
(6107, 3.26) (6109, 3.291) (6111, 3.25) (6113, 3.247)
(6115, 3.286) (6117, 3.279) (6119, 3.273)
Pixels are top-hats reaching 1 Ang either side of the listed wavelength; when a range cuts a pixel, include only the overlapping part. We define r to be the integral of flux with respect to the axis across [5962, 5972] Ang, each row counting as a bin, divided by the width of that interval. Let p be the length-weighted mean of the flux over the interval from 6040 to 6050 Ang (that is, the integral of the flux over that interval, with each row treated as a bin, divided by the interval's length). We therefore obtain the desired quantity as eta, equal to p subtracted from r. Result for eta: -0.10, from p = 3.44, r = 3.34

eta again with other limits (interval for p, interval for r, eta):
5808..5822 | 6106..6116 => -0.10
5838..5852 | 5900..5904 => -0.57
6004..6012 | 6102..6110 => -0.03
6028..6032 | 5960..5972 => 0.06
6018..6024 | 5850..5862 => 0.10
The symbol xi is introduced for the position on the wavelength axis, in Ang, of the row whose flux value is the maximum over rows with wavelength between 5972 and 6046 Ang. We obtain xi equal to 6045 Ang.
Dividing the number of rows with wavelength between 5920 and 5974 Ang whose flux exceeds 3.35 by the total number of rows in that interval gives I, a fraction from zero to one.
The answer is 0.407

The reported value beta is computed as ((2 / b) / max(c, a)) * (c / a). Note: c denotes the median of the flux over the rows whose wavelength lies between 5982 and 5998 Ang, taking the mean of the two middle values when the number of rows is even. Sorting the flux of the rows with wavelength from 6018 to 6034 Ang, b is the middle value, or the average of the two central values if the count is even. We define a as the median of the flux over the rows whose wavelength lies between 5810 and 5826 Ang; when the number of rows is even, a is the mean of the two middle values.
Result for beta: 0.172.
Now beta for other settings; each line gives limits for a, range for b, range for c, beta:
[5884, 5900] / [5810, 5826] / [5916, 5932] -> 0.212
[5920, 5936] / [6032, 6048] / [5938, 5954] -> 0.176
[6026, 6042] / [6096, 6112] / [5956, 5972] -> 0.180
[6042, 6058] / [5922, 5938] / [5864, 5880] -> 0.157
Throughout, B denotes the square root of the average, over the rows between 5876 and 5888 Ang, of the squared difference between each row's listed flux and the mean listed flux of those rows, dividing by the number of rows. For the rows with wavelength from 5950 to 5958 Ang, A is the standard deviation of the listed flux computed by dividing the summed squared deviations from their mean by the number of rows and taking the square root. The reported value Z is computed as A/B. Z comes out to 0.2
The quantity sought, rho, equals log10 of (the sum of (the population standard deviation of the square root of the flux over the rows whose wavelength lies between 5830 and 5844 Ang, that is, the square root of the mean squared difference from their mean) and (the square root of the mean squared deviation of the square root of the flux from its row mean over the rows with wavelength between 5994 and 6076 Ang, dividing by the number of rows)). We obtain -1.28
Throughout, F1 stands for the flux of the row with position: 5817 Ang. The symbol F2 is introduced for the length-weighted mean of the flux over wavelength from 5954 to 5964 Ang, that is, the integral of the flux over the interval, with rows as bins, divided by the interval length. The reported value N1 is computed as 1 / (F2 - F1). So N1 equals -11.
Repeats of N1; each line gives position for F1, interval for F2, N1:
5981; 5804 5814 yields 38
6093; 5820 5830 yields 6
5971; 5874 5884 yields -3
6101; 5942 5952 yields 5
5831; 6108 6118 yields -13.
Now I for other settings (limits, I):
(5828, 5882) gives 0.370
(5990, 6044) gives 0.333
